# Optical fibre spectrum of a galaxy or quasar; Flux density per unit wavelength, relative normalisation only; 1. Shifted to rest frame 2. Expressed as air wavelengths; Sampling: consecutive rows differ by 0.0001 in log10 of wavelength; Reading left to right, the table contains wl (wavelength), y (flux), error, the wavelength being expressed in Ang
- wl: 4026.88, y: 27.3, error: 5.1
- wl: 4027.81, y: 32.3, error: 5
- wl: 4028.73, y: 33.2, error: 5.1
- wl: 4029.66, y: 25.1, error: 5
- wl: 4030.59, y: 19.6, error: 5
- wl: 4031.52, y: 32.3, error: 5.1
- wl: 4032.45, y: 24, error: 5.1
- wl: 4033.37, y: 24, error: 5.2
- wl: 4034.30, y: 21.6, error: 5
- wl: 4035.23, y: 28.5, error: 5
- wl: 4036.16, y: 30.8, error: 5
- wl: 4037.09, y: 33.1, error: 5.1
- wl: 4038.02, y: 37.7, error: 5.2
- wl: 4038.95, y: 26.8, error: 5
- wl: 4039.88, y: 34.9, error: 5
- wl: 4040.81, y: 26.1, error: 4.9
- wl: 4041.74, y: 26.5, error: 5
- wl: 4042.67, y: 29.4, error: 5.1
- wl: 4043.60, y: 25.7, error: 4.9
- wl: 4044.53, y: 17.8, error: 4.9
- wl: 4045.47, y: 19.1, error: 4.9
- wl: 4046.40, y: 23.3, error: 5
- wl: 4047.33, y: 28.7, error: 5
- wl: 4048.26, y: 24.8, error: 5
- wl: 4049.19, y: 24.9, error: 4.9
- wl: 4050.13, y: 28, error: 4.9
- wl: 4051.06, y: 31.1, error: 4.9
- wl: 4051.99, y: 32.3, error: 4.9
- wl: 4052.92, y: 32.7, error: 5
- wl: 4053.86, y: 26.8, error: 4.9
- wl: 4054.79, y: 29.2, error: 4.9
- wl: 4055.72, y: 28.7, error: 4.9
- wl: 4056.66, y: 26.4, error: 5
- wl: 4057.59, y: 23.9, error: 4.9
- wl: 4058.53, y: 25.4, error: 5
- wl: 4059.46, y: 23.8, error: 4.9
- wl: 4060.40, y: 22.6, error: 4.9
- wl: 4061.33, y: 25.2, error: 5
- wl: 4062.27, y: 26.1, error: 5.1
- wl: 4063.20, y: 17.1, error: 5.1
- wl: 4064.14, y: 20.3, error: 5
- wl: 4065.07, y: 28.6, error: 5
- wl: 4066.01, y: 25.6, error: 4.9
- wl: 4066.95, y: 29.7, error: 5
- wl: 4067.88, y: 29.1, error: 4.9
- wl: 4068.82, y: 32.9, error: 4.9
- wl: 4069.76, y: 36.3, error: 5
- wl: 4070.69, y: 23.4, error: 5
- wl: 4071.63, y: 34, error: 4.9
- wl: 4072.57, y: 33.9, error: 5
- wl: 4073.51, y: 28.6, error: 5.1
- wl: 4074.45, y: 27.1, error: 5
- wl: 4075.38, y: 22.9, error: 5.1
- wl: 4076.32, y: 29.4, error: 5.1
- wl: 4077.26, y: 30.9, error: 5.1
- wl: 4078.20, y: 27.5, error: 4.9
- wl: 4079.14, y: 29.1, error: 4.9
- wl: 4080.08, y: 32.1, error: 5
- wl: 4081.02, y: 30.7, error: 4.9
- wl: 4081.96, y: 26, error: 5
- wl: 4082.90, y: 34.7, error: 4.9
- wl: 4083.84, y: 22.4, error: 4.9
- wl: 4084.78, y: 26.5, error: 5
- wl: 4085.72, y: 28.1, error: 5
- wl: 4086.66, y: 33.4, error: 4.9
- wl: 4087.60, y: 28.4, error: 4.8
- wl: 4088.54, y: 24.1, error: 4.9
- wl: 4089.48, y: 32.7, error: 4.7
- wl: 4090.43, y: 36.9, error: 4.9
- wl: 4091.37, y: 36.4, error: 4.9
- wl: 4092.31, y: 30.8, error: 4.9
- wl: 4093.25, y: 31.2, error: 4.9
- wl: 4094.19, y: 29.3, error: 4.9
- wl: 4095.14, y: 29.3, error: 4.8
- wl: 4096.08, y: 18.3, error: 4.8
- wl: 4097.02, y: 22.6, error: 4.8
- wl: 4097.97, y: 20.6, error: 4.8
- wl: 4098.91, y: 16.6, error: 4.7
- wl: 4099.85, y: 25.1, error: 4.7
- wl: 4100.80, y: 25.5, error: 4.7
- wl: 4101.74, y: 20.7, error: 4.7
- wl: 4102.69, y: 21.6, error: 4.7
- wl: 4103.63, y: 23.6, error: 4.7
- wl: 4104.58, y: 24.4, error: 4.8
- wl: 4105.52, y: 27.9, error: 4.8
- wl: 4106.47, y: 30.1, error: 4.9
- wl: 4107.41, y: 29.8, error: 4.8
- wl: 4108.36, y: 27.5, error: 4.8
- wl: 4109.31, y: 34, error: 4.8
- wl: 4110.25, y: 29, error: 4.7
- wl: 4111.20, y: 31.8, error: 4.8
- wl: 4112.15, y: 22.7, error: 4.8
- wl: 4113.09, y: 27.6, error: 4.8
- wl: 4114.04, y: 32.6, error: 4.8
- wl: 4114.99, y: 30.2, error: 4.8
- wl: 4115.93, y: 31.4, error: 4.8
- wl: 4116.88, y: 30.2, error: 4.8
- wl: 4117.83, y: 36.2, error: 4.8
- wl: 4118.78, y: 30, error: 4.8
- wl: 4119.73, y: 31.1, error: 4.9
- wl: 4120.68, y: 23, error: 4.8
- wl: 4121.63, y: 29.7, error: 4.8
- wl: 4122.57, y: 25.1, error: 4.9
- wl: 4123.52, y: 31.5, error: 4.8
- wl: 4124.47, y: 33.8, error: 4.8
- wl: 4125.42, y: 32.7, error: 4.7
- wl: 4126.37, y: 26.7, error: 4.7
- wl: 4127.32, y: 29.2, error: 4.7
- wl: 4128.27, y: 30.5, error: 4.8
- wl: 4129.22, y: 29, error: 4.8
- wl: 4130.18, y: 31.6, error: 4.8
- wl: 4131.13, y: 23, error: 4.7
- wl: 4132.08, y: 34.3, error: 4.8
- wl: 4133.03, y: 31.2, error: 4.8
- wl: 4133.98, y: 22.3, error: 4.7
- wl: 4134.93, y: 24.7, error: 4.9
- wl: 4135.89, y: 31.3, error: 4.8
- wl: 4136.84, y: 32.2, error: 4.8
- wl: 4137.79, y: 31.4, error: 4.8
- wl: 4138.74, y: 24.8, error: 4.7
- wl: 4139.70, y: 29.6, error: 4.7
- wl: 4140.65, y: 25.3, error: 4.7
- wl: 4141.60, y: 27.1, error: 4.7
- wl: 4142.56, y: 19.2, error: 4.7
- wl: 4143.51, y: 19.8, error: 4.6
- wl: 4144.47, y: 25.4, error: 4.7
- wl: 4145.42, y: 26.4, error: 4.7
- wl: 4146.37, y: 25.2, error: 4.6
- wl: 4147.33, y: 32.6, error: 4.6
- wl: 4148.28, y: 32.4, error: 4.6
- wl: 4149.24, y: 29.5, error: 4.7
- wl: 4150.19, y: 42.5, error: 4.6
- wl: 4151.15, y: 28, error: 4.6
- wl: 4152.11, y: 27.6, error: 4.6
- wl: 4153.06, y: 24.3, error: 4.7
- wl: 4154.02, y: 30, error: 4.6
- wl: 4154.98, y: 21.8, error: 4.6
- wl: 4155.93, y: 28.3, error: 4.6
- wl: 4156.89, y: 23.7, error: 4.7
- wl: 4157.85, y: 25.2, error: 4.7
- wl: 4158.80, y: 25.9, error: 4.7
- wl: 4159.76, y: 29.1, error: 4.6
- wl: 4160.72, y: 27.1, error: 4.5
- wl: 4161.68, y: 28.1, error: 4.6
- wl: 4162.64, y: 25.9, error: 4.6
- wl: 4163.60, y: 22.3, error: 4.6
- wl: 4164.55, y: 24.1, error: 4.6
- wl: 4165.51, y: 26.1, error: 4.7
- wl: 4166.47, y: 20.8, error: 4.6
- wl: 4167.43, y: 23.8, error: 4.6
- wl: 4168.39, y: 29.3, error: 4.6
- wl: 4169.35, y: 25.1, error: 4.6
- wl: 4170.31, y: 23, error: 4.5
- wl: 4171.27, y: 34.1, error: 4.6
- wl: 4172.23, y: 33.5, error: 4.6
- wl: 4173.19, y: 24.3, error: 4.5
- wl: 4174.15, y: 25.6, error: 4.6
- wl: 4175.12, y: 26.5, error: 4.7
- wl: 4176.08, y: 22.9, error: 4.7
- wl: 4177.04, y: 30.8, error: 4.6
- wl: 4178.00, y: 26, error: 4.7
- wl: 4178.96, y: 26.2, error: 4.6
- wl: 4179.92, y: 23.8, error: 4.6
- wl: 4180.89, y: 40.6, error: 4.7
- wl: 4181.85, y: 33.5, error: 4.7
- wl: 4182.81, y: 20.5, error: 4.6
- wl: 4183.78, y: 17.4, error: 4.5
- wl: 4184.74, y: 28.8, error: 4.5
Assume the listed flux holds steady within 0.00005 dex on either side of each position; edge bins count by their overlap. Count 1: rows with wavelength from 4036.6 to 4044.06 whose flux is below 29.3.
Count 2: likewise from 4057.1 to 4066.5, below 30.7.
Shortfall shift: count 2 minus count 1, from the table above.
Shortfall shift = 6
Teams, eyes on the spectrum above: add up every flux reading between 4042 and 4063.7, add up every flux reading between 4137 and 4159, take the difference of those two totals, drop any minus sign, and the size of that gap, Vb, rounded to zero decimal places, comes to 33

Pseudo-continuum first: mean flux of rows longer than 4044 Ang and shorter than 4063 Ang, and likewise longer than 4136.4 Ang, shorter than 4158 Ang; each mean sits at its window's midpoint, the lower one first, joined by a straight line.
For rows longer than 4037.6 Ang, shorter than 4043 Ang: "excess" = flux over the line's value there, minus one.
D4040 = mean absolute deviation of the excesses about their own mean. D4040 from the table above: 0.16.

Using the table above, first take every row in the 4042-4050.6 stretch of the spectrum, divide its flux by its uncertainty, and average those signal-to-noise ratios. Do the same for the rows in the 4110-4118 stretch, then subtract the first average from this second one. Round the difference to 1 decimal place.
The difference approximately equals 1.3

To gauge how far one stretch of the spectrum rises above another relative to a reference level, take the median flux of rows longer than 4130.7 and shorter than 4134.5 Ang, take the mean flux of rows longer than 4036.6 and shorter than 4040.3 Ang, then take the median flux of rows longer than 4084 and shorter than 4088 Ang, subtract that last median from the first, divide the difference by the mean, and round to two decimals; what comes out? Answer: -0.03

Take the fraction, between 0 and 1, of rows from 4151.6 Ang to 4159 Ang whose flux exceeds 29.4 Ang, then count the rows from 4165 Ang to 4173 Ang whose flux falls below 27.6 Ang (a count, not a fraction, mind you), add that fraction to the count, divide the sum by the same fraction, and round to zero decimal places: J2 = 41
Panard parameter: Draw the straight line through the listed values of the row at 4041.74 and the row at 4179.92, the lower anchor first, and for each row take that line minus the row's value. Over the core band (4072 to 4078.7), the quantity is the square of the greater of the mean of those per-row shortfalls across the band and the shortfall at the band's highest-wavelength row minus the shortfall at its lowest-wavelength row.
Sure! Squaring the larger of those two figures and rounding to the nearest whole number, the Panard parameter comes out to 40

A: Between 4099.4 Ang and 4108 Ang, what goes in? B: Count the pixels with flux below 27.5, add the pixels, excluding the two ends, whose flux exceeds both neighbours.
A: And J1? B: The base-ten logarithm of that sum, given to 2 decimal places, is 0.90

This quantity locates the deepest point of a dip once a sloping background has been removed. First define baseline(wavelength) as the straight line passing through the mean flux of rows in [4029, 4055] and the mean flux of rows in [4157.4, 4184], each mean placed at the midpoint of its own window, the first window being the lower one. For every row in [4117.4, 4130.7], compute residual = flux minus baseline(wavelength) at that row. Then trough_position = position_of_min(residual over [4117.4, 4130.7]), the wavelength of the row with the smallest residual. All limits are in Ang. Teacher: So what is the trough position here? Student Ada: 4120.68 Ang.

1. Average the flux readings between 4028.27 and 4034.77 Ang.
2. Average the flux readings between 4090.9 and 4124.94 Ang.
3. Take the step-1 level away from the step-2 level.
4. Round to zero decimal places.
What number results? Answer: 2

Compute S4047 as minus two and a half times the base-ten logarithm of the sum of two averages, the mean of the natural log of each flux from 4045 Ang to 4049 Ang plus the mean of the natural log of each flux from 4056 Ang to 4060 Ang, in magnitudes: -2.01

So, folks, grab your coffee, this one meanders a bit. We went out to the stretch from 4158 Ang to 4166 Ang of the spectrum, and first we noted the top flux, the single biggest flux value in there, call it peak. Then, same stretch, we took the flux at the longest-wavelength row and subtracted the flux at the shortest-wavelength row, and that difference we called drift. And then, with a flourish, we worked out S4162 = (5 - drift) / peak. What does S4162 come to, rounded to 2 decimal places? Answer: 0.16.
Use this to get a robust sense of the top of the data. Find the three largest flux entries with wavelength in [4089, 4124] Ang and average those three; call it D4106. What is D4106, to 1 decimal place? 36.5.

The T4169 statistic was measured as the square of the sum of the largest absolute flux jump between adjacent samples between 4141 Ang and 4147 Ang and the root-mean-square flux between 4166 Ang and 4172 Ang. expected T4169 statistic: 1176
